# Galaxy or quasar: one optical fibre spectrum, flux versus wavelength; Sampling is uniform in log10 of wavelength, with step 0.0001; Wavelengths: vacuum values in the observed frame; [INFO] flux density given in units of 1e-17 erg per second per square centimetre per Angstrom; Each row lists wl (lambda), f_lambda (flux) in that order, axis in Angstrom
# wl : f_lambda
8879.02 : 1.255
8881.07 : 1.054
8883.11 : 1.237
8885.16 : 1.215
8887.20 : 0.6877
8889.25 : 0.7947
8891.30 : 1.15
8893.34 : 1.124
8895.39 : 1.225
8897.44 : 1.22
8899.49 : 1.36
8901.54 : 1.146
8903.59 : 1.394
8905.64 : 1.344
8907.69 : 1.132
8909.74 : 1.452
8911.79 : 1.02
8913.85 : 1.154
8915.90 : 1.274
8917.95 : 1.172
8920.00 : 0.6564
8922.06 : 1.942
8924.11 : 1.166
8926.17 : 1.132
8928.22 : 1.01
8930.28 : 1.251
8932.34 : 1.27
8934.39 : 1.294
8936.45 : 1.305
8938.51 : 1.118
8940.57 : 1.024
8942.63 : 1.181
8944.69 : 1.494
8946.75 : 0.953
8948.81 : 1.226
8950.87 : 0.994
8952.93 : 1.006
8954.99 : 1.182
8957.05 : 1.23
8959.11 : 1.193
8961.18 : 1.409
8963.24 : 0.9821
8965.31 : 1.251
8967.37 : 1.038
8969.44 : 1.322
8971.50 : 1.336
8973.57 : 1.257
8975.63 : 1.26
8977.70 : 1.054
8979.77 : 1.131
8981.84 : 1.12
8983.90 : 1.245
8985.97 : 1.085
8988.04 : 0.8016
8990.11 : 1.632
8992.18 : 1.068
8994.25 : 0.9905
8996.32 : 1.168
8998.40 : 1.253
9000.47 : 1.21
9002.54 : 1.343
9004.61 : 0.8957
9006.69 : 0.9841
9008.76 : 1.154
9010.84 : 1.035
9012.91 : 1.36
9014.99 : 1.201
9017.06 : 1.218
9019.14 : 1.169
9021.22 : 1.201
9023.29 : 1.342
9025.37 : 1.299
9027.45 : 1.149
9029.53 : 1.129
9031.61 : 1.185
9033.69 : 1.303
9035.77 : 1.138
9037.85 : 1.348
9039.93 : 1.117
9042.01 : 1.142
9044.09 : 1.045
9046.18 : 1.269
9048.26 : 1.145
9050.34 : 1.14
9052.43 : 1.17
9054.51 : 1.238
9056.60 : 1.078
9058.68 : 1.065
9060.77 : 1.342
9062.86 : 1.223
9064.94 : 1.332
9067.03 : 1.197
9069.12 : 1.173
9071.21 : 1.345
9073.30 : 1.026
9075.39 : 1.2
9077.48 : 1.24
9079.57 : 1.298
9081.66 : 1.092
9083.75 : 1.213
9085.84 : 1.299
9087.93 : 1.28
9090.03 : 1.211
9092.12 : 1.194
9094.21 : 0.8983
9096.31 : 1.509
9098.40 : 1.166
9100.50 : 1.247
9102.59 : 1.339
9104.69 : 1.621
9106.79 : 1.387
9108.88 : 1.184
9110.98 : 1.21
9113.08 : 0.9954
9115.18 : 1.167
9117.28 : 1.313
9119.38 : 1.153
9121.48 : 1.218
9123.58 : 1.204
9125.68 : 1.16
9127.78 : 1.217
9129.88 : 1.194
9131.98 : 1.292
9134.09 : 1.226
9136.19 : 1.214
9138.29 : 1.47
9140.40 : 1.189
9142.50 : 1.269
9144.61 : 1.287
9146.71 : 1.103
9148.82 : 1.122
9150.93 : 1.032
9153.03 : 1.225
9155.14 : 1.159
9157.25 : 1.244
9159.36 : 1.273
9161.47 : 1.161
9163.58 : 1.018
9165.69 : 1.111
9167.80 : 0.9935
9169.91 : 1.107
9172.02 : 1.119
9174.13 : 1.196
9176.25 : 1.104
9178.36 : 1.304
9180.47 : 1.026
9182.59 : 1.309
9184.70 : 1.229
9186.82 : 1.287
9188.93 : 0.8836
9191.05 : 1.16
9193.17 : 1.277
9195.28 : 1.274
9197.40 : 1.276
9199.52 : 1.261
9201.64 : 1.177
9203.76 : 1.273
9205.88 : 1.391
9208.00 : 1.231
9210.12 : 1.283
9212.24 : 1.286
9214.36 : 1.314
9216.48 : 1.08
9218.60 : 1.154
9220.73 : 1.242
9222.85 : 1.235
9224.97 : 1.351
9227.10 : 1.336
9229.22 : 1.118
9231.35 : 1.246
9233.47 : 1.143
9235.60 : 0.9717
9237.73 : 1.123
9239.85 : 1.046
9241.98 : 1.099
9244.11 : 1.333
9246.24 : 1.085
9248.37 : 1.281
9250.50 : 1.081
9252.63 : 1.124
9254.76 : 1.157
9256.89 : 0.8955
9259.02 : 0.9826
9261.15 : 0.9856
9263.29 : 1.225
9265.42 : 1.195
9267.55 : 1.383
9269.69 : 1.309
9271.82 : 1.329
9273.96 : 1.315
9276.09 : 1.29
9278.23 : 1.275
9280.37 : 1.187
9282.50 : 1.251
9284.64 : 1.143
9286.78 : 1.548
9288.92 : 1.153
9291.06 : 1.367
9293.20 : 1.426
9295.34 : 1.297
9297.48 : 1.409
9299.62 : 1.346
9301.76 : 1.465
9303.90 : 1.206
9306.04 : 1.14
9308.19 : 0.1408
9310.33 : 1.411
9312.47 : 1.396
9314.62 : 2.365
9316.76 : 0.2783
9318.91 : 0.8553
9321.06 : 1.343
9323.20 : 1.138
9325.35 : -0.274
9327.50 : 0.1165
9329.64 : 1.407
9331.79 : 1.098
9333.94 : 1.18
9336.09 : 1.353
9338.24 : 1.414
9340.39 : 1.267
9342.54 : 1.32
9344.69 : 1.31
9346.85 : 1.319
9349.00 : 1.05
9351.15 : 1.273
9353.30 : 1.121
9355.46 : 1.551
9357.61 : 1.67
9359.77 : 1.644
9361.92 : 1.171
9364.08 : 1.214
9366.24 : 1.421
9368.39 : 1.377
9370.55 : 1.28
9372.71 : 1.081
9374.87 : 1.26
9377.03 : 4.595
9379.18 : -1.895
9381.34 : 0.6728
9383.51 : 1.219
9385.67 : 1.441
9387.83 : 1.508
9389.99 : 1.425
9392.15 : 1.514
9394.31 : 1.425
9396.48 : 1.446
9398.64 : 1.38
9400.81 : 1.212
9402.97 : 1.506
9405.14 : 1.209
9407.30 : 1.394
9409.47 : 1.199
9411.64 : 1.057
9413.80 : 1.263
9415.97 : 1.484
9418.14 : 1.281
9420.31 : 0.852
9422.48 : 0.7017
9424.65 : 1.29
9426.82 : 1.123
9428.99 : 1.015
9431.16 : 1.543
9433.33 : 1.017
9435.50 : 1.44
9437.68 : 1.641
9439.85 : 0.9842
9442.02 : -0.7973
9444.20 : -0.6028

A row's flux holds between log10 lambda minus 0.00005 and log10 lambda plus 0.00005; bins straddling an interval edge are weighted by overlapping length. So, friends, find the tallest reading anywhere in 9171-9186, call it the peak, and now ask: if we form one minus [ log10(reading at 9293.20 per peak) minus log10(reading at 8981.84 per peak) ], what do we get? 0.90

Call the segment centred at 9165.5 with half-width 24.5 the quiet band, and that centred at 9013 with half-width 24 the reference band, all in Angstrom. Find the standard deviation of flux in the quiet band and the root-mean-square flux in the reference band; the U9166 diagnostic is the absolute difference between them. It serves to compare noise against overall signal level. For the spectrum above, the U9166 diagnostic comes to 1.09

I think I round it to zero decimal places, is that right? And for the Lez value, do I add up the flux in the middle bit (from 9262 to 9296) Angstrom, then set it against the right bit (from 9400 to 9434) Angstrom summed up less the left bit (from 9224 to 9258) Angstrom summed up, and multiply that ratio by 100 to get 2735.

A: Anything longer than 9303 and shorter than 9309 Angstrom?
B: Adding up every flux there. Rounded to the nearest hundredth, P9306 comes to 2.49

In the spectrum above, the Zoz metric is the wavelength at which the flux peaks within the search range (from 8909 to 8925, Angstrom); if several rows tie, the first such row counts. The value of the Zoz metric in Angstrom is 8922.06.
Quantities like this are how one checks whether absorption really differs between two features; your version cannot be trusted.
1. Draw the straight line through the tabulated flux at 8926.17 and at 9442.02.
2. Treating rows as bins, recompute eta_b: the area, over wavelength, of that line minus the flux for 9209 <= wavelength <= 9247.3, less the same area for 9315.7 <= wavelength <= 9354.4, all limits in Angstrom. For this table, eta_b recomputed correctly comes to 10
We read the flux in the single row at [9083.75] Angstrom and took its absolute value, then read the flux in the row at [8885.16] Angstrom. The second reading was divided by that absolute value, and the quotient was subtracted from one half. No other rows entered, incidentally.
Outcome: -0.502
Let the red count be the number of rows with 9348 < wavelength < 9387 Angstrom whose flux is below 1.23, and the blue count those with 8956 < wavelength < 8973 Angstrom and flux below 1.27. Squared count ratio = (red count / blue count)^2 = 2.56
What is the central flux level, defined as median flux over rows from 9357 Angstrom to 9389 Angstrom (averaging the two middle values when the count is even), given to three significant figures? 1.28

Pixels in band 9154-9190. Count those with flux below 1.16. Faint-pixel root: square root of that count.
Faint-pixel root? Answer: 3.00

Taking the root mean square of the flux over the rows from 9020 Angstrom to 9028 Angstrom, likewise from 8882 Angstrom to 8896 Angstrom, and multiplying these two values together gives 1.353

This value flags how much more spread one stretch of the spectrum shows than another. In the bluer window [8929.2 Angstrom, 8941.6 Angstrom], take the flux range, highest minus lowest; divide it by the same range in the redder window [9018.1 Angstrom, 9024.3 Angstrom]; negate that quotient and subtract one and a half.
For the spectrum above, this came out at -3.1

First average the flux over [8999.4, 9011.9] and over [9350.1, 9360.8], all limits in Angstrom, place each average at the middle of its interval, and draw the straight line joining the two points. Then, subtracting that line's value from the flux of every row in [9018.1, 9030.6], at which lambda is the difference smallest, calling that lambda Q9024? 9029.53 Angstrom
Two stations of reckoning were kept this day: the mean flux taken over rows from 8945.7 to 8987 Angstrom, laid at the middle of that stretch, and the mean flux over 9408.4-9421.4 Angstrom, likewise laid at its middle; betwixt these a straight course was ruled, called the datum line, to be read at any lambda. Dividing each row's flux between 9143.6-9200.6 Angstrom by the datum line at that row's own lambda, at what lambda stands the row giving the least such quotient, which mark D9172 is 9188.93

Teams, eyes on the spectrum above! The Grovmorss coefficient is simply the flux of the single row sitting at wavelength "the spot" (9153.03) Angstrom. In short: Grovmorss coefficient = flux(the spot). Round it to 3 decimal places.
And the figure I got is 1.225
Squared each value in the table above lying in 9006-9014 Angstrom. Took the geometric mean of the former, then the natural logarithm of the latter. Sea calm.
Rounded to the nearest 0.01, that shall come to 0.23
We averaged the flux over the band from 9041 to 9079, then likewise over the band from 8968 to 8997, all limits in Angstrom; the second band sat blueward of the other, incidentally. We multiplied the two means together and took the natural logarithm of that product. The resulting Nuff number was 0.334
